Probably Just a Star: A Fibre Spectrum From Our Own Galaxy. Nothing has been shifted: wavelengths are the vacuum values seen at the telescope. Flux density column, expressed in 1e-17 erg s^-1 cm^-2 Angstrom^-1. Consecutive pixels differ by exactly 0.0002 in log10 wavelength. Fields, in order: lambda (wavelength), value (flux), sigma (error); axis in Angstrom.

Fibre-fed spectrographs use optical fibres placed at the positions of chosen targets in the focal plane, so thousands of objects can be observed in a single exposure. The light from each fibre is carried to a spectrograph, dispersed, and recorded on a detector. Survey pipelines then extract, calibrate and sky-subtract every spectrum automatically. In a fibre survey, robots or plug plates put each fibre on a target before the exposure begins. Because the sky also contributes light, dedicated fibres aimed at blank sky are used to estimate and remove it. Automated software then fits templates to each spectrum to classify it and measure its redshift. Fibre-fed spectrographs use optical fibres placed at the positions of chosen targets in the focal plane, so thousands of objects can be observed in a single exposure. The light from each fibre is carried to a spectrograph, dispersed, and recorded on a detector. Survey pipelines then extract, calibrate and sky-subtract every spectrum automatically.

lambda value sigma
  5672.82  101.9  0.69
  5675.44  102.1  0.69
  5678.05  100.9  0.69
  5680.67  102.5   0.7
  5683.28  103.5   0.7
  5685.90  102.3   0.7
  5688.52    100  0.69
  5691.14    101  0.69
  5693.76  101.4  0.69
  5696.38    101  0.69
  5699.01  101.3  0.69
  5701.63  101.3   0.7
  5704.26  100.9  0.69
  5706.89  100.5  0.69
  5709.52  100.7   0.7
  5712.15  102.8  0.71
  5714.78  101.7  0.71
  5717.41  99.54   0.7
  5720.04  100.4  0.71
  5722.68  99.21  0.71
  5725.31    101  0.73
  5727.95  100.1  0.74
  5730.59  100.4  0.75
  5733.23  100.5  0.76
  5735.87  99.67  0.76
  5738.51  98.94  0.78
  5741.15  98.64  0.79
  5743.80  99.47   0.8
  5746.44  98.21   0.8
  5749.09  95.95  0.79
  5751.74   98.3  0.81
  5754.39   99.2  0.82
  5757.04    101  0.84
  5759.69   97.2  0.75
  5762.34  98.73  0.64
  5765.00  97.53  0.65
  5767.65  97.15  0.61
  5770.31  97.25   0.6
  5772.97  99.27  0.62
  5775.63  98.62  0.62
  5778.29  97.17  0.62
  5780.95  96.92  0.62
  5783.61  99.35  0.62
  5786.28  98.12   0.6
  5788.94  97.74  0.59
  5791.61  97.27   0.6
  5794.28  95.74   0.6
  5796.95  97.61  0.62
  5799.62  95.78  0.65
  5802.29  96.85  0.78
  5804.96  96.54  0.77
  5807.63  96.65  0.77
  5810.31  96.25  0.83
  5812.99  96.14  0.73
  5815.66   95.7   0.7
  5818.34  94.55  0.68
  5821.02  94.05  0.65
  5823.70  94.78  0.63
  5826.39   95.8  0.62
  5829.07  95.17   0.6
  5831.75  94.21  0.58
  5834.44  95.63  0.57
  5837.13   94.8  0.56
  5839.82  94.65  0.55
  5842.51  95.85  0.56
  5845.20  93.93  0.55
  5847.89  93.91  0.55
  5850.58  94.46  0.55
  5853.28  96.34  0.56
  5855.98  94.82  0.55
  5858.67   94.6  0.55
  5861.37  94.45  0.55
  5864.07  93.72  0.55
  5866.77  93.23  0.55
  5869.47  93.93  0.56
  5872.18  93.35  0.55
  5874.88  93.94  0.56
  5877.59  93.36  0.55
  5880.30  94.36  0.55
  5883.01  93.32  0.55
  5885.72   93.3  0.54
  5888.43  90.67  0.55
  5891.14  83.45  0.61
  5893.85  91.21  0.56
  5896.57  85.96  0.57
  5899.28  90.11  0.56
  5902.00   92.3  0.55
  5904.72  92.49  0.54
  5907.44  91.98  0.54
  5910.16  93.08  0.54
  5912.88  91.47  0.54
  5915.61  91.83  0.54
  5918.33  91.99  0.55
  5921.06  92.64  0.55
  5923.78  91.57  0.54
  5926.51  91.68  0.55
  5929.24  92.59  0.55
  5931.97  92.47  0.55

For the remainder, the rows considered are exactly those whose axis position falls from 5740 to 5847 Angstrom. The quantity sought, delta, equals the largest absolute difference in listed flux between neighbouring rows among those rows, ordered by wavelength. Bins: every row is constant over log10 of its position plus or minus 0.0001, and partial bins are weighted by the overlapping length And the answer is 4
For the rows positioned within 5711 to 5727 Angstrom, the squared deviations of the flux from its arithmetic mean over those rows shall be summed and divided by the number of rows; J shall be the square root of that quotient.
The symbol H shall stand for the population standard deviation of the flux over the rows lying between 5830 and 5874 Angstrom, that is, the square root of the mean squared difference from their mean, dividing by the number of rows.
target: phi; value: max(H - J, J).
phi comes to 1.23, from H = 0.8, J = 1.23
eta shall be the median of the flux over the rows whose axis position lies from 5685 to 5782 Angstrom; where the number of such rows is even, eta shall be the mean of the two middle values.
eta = 100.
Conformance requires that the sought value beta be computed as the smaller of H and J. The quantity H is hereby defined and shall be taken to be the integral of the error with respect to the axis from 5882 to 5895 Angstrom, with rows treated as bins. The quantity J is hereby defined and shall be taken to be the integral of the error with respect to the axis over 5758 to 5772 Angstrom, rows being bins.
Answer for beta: 7.31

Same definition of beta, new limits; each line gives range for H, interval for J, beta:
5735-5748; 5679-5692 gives 9.05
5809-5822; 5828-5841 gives 7.43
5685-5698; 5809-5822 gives 8.99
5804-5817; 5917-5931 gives 7.67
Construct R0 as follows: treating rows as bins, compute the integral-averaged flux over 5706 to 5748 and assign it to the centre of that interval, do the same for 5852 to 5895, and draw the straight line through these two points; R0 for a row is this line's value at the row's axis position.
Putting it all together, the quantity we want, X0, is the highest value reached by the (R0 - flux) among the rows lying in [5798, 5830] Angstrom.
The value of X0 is 1.5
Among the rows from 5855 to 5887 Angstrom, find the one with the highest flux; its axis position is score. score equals 5855.98 Angstrom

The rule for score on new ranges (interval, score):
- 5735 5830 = 5757.04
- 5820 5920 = 5853.28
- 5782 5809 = 5783.61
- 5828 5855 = 5853.28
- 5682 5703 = 5683.28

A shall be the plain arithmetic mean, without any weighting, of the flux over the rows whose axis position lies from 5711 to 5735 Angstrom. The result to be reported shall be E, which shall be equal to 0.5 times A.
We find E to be 50.3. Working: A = 101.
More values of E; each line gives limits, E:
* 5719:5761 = 49.6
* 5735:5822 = 48.8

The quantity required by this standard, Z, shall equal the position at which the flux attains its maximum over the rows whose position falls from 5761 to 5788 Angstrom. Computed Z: 5783.61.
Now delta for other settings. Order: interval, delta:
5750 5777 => 4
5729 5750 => 2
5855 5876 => 1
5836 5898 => 8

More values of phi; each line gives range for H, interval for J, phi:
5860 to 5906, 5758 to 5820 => 1.77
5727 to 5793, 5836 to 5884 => 0.82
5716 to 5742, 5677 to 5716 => 0.91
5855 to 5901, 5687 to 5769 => 1.54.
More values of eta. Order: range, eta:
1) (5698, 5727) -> 101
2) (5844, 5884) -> 94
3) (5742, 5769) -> 98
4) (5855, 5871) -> 94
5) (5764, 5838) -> 97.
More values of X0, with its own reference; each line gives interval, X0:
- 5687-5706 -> 2.0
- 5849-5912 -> 8.7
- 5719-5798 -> 3.1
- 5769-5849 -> 1.5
